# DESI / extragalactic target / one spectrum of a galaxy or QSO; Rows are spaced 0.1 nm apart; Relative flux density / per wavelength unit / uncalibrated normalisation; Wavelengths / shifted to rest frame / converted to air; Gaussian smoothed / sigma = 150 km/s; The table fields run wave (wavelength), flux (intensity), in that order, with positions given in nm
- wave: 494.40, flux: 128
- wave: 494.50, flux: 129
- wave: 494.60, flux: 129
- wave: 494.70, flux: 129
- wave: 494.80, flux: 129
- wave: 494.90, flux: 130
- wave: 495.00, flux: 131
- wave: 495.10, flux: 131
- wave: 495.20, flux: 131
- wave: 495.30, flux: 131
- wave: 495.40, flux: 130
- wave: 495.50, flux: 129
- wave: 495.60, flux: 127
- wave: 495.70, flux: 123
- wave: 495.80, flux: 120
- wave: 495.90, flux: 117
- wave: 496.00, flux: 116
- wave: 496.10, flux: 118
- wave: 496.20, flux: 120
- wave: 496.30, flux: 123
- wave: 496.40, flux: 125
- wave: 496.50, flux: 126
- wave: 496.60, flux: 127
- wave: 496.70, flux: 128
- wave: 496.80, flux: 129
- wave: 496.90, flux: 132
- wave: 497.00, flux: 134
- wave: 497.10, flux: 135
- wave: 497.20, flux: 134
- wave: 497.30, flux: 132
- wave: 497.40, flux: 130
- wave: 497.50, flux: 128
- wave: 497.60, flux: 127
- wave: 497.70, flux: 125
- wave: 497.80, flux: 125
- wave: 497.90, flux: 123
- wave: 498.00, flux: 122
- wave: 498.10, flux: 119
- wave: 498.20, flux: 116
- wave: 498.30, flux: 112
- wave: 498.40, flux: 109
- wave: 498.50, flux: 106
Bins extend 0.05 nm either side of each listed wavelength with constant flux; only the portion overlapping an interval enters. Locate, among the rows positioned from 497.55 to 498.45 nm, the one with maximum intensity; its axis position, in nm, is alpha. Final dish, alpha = 497.60 nm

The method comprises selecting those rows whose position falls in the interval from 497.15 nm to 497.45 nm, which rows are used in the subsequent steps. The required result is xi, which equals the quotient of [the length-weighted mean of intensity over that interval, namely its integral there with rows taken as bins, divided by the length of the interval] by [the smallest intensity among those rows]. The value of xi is 1.02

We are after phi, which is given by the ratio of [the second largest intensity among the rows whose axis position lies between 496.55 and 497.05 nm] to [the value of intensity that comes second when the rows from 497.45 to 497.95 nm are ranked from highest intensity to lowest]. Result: 1.04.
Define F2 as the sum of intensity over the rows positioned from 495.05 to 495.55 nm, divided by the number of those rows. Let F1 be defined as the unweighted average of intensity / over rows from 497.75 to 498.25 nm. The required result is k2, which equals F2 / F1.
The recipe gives 1.08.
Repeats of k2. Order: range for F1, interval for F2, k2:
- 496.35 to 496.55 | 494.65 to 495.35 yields 1.04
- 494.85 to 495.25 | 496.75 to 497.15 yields 1.01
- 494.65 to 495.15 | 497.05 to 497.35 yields 1.03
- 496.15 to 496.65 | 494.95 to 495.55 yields 1.05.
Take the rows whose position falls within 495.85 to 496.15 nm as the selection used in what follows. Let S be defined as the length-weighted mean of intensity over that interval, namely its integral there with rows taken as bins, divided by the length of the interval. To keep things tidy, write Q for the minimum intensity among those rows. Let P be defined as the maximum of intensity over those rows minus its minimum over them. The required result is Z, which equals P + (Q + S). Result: 235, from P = 2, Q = 116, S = 117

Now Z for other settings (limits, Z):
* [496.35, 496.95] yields 260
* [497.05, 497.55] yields 267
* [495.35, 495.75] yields 257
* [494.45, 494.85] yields 258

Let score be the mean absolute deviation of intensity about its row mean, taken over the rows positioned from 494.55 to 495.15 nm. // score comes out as 0.8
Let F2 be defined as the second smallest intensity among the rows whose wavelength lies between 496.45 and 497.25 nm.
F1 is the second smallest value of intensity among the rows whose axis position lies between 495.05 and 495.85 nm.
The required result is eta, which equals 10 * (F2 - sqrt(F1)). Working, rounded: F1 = 123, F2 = 127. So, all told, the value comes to 1159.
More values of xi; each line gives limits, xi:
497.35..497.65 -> 1.01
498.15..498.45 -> 1.03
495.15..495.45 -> 1.01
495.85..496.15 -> 1.01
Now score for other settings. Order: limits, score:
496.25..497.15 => 3.3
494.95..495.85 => 3.2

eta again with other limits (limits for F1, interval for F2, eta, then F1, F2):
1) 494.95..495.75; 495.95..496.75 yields 1067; 127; 118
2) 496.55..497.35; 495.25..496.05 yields 1057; 128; 117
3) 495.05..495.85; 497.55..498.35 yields 1049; 123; 116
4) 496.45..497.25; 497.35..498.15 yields 1107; 127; 122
